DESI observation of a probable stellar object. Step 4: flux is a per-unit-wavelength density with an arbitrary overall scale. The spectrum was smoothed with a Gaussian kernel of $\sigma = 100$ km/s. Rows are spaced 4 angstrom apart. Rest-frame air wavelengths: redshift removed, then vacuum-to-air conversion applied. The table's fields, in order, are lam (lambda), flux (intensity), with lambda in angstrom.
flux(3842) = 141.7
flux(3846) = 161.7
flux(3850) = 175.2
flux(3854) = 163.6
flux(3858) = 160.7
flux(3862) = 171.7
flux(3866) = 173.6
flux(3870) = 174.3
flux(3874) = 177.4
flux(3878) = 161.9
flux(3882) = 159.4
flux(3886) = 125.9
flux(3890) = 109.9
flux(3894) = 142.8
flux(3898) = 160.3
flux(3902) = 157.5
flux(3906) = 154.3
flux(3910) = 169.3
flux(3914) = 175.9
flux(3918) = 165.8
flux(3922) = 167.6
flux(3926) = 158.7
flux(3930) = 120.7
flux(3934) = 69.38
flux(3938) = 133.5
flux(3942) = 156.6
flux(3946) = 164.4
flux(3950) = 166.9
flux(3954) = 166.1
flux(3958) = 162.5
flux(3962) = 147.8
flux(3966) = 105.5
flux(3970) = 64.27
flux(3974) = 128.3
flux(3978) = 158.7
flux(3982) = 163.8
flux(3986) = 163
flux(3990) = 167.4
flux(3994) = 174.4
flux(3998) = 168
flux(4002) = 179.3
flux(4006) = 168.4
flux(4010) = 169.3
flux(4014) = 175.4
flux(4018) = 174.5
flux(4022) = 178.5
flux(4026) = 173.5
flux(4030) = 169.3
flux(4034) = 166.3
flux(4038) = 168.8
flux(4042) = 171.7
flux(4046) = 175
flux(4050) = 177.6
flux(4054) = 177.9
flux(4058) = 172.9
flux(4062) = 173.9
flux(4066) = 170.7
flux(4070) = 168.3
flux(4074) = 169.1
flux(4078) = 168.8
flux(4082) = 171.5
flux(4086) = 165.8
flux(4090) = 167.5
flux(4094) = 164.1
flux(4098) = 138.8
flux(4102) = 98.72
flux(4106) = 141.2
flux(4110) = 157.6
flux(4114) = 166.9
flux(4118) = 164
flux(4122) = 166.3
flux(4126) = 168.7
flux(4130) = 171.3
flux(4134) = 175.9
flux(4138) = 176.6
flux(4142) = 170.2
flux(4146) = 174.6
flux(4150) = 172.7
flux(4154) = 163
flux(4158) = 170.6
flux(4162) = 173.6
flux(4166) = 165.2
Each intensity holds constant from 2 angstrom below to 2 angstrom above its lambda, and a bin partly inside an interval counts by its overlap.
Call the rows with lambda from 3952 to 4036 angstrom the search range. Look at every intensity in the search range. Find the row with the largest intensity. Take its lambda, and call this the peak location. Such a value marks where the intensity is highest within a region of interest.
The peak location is 4002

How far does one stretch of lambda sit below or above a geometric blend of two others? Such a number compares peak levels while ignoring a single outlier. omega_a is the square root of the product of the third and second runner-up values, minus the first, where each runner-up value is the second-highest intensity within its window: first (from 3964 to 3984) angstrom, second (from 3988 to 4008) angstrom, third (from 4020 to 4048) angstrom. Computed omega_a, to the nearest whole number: 16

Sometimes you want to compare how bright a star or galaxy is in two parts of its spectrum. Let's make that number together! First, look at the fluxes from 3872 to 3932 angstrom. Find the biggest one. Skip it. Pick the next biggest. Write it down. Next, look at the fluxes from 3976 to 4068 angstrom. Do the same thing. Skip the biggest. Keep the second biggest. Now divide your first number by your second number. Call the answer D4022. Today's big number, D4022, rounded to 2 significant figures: 0.99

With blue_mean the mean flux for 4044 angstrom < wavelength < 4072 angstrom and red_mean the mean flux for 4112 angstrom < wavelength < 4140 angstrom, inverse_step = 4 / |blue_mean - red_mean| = 1.1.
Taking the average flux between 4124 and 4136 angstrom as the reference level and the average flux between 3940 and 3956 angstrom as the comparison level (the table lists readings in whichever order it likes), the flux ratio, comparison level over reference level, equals 0.95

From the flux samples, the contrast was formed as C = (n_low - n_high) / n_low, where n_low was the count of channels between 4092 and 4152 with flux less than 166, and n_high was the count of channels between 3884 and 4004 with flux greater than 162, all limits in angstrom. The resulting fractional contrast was -1.3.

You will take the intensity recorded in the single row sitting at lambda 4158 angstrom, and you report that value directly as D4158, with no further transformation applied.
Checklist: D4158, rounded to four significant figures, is 170.6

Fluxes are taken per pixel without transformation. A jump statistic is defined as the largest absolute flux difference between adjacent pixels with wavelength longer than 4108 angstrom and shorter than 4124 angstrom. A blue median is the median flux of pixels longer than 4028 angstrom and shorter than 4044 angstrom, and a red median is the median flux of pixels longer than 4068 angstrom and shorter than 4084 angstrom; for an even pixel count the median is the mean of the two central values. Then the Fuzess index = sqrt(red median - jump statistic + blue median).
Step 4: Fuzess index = 18.1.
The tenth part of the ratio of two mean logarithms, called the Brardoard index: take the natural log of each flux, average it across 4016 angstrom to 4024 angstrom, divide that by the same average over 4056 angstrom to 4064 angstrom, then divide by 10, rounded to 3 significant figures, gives 0.100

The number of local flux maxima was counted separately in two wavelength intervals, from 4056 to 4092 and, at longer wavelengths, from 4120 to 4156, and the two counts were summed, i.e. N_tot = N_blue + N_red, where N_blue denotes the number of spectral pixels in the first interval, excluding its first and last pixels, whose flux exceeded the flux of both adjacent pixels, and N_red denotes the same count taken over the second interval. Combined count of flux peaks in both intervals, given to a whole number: 5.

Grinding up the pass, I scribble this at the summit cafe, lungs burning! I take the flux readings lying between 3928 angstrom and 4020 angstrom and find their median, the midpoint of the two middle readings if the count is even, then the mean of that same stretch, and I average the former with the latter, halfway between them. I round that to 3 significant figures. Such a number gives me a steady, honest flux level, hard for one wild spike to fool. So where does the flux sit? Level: 157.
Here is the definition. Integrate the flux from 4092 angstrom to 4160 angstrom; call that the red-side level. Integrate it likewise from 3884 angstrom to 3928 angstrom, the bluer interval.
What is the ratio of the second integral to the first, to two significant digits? 0.62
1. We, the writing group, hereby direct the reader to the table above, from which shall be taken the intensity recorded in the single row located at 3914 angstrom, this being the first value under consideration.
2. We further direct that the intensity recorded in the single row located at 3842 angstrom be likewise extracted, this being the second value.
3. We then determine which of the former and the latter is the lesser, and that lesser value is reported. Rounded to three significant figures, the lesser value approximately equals 142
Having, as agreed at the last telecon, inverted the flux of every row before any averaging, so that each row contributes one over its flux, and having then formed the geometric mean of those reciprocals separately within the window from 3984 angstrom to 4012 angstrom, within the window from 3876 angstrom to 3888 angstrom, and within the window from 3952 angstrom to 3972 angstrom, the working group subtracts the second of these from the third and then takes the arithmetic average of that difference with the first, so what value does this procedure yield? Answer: 0.0037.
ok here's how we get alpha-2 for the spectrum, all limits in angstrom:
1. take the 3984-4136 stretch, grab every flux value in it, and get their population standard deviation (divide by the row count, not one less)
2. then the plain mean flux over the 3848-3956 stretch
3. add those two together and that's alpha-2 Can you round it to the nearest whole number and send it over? 169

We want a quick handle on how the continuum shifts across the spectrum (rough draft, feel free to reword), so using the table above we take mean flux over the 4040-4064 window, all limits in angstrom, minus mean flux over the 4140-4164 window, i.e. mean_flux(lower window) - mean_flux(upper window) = 4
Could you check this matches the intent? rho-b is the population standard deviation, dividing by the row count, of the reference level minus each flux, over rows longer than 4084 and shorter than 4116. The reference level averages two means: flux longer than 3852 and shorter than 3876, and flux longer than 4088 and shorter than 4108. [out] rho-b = 22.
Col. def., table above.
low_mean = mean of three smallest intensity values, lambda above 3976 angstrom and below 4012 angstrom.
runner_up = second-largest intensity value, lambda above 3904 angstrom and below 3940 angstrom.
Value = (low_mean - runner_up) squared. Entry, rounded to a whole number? 56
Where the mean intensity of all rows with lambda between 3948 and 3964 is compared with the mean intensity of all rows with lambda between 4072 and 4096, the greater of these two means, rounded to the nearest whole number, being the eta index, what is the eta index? 168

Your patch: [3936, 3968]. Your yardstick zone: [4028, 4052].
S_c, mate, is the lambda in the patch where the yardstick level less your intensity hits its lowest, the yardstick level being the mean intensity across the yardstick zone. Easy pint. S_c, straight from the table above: 3950 angstrom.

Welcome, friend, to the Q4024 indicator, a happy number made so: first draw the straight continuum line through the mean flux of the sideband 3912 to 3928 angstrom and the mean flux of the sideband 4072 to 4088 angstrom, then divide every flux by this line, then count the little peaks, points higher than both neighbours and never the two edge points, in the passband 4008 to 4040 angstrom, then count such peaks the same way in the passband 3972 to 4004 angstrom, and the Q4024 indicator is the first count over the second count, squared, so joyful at 1.0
